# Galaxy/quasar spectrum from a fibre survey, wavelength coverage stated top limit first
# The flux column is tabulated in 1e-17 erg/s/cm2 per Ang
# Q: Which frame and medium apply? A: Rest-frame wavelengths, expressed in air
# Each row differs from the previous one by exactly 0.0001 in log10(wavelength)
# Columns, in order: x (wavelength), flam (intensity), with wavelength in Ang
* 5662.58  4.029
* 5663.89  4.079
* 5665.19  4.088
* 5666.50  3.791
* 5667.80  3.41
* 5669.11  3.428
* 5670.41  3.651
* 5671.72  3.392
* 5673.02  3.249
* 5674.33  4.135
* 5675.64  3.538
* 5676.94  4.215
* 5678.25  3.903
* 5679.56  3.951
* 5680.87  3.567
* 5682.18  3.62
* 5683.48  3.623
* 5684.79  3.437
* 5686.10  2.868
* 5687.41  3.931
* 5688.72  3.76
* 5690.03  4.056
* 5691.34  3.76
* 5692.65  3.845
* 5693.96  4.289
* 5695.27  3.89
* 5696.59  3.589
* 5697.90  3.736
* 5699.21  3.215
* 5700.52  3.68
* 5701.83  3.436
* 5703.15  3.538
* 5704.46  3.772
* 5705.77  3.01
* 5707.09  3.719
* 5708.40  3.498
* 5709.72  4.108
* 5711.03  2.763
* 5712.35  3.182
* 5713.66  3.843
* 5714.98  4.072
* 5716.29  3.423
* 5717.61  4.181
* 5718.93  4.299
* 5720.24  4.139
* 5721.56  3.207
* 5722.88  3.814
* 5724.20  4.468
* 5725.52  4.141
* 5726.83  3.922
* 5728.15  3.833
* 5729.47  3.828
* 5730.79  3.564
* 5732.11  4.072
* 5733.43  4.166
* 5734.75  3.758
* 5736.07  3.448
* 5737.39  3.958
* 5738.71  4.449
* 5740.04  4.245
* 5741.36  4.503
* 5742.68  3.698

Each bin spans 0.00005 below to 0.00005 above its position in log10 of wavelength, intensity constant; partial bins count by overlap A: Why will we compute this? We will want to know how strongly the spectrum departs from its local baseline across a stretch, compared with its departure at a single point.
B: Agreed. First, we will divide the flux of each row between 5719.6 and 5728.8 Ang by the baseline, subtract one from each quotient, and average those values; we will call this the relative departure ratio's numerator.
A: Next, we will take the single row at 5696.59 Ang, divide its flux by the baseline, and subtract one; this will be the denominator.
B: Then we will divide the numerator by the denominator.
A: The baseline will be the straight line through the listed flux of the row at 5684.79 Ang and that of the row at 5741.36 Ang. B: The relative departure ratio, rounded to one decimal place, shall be 3.1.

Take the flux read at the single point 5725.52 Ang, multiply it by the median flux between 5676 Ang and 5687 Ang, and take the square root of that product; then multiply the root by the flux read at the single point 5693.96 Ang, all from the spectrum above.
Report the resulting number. 17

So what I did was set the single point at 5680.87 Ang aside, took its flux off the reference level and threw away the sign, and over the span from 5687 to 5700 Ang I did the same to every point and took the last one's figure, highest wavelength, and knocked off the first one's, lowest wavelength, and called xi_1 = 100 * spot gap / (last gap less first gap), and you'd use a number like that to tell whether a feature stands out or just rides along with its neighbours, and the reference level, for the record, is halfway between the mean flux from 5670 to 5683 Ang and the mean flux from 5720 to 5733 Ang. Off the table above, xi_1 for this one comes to 51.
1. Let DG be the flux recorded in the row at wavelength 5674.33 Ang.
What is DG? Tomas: 4.135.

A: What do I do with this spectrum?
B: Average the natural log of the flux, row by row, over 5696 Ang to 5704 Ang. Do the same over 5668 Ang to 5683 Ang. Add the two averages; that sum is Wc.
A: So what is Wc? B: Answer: 2.56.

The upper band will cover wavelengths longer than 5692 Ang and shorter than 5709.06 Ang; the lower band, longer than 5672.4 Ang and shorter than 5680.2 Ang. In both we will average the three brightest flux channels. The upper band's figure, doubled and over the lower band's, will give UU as 1.955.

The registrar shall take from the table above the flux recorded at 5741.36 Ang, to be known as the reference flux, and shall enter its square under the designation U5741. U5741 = 20.3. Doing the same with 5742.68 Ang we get 13.7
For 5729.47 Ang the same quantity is 14.7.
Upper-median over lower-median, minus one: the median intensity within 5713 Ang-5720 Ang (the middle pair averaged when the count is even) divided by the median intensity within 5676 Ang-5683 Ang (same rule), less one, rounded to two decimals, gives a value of 0.04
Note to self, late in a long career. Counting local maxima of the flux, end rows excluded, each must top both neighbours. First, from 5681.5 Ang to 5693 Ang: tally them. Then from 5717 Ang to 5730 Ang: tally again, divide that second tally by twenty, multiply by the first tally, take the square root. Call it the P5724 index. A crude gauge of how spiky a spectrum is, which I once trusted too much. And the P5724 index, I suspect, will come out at 0.548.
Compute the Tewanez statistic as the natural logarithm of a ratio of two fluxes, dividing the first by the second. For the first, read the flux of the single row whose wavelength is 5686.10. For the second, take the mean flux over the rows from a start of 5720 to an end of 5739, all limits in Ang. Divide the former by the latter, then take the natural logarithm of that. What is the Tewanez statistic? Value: -0.31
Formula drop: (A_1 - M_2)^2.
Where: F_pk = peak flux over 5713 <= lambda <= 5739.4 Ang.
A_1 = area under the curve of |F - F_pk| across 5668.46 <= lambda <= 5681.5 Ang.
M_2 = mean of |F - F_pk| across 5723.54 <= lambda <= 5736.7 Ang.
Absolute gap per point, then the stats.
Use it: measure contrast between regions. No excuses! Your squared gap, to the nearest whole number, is 89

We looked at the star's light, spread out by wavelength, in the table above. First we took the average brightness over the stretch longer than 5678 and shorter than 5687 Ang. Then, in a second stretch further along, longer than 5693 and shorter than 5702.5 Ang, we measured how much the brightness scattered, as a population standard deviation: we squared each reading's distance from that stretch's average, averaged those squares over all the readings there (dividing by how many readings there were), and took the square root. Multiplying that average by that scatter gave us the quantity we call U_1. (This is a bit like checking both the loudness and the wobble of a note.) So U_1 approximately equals 1.1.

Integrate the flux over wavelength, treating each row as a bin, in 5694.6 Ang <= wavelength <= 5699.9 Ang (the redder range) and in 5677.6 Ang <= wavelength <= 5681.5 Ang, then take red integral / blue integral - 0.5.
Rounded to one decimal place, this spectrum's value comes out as 0.8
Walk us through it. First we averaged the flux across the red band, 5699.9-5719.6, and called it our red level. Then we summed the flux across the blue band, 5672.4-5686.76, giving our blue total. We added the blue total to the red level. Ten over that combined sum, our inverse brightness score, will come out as 0.23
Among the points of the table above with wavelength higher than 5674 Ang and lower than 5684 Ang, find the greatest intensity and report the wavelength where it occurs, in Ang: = 5676.94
